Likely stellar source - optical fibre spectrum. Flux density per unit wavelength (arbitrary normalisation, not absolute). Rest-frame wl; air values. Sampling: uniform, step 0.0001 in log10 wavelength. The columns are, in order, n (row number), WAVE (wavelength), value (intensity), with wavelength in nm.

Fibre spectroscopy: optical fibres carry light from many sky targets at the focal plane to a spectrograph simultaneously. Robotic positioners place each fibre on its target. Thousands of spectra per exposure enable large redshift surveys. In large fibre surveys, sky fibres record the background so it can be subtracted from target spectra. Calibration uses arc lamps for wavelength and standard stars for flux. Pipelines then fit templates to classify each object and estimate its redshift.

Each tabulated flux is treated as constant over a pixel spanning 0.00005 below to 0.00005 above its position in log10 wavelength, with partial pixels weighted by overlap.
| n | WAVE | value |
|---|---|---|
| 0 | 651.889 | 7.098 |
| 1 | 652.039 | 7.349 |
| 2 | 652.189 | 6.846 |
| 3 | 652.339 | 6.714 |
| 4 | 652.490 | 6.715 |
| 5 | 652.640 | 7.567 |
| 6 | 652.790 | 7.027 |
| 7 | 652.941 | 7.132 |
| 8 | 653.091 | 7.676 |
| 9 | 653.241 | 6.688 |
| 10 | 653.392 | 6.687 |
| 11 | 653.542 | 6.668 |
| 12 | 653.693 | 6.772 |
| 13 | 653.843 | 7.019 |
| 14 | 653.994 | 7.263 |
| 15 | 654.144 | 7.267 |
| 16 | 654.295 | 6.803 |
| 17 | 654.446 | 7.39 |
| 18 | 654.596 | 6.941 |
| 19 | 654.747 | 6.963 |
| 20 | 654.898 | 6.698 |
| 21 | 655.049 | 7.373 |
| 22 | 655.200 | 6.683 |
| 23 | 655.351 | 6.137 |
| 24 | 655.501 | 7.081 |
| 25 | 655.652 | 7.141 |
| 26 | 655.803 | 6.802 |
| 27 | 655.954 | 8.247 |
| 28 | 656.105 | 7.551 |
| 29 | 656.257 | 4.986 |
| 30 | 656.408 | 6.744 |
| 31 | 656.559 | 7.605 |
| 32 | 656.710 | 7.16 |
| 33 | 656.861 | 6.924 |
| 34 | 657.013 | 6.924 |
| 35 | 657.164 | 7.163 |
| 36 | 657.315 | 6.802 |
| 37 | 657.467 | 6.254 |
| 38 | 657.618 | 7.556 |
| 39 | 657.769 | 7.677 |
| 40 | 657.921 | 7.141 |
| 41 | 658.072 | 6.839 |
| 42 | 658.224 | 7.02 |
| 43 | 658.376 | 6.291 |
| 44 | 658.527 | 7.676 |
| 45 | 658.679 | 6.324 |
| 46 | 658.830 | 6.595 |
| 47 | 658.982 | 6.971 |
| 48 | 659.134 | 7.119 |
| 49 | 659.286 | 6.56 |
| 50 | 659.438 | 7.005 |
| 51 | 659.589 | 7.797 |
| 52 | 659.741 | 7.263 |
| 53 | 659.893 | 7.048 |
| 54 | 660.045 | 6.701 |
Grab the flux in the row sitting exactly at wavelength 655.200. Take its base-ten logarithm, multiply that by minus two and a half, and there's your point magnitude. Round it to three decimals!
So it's -2.062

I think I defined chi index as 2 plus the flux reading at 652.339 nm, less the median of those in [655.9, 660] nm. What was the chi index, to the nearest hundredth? 1.69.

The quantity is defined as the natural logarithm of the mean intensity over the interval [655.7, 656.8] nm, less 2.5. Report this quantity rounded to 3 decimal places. -0.552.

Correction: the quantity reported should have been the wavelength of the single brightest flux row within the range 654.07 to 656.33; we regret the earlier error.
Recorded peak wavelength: 655.954 nm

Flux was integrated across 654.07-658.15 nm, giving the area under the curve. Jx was 28.5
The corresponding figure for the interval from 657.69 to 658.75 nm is 7.4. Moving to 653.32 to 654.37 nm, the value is 7.3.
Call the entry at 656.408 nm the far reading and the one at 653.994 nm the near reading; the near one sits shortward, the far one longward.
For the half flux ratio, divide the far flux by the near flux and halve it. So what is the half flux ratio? 0.46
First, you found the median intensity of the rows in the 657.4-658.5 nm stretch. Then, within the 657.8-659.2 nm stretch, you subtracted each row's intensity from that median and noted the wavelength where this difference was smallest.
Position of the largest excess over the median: 658.527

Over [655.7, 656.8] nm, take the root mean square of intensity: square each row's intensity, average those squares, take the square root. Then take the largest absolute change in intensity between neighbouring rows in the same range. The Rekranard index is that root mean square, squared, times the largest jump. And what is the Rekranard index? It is 129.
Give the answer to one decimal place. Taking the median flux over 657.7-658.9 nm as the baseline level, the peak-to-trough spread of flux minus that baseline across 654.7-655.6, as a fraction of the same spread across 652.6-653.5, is 1.2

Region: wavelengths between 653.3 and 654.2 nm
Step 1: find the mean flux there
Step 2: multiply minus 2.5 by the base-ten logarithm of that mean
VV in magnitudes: -2.10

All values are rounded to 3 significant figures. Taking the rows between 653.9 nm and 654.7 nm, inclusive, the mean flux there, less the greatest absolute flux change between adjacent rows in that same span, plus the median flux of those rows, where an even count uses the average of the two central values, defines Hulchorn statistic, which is 13.8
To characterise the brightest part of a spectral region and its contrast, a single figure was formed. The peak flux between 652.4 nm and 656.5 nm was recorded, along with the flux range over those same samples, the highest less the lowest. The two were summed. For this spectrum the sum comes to 11.5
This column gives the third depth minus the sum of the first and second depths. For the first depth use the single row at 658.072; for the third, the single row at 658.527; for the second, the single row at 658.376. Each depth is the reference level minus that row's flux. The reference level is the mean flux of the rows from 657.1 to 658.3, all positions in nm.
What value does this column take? -1.6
